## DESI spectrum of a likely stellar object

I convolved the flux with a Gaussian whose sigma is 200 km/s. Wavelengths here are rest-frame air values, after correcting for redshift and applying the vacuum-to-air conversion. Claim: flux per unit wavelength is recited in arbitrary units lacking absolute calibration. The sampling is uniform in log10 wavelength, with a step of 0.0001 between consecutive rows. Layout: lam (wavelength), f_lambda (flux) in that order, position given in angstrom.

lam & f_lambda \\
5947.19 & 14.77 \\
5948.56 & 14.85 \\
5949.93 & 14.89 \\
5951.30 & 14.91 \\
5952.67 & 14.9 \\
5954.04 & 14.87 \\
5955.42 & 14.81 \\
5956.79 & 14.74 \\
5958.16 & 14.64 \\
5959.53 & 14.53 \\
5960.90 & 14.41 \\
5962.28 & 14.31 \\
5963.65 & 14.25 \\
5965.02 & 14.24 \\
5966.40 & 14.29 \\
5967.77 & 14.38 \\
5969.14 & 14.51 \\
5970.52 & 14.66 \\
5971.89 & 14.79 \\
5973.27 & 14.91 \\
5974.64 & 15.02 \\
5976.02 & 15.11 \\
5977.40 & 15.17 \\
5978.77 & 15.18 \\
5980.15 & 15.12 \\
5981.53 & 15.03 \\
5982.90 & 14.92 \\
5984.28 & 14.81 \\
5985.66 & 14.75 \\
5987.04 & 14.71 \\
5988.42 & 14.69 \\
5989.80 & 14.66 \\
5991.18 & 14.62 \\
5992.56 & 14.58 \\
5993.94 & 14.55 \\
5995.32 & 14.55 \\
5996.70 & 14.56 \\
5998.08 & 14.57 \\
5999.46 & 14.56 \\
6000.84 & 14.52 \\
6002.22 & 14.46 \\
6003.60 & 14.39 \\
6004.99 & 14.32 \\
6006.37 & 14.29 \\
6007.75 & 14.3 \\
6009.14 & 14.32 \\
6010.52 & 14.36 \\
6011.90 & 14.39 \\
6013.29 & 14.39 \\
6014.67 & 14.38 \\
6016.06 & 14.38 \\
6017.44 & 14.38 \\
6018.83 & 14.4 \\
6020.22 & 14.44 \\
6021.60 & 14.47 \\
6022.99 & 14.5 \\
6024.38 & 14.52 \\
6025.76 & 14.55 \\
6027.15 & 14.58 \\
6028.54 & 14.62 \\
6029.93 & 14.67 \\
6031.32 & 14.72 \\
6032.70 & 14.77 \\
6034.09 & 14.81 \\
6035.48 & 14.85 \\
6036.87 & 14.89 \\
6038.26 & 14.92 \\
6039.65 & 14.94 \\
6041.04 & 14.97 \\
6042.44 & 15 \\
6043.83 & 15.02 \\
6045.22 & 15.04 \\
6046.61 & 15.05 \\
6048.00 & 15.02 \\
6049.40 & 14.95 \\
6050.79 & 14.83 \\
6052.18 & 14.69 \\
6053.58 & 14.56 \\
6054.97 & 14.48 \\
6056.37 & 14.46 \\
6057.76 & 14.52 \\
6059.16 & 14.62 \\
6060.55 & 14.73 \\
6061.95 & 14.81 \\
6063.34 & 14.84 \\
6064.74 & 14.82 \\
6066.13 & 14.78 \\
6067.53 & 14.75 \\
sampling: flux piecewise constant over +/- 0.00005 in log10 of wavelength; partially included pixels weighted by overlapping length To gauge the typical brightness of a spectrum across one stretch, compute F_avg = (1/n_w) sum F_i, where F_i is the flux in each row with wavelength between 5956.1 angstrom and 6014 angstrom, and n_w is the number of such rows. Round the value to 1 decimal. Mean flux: 14.6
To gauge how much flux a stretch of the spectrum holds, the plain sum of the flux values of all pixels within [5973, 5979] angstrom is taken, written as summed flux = 75.4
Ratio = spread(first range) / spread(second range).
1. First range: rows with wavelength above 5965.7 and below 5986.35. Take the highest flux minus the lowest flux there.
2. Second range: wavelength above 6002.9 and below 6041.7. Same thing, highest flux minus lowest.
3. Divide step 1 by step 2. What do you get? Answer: 1.31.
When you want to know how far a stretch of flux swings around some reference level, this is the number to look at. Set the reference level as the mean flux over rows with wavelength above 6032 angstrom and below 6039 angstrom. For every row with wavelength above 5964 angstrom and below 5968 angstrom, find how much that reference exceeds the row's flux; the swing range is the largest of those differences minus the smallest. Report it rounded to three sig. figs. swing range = 0.140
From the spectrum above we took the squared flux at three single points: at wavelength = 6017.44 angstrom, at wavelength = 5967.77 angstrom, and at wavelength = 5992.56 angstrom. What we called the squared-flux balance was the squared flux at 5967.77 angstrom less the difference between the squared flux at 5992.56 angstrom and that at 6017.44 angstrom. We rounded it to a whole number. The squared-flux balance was 201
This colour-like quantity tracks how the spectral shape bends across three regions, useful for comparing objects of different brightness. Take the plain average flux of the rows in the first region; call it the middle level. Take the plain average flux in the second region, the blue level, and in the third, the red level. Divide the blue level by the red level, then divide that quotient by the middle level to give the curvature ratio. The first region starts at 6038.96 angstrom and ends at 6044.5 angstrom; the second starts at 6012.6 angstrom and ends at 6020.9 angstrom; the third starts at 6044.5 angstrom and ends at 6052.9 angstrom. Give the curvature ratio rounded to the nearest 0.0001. 0.0644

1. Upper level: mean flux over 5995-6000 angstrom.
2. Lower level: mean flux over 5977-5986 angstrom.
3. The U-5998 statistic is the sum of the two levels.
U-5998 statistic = 29.6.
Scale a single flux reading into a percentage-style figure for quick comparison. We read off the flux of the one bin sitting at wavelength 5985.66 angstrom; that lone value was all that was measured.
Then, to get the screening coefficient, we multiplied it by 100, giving 1475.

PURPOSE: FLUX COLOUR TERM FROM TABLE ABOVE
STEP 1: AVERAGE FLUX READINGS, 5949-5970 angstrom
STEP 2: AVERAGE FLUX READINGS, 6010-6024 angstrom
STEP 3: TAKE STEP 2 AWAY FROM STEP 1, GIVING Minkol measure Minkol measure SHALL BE 0.17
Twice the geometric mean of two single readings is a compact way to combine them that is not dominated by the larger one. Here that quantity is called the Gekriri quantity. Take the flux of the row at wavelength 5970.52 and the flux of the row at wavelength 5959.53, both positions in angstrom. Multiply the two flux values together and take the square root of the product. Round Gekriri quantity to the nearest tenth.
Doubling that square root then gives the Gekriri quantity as 29.2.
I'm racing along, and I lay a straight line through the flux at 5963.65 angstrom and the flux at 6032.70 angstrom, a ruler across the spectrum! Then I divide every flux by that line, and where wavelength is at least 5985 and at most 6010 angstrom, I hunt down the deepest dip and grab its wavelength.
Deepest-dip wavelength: 6007.75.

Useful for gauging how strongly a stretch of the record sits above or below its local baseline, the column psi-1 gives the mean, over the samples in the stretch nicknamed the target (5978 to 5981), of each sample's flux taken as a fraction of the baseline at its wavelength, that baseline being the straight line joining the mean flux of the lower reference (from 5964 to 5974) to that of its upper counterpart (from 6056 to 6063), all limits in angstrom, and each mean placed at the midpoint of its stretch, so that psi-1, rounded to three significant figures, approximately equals 1.04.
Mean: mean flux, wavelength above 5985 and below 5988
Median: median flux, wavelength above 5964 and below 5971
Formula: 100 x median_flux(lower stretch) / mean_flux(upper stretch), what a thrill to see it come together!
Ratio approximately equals 98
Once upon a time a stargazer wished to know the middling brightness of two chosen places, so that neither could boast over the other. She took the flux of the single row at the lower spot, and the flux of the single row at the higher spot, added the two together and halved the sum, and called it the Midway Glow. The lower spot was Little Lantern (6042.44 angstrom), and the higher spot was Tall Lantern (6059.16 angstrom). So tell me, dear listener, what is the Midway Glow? 14.81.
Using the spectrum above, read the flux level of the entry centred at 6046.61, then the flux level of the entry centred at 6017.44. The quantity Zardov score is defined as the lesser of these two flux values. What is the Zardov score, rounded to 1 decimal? 14.4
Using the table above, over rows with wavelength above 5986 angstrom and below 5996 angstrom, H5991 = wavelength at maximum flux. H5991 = 5987.04 angstrom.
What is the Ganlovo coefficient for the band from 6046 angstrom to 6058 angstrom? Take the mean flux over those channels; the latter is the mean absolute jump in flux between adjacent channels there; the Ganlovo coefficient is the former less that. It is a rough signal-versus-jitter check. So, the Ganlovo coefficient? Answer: 14.65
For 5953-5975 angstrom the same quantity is 14.49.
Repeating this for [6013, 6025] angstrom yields 14.41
